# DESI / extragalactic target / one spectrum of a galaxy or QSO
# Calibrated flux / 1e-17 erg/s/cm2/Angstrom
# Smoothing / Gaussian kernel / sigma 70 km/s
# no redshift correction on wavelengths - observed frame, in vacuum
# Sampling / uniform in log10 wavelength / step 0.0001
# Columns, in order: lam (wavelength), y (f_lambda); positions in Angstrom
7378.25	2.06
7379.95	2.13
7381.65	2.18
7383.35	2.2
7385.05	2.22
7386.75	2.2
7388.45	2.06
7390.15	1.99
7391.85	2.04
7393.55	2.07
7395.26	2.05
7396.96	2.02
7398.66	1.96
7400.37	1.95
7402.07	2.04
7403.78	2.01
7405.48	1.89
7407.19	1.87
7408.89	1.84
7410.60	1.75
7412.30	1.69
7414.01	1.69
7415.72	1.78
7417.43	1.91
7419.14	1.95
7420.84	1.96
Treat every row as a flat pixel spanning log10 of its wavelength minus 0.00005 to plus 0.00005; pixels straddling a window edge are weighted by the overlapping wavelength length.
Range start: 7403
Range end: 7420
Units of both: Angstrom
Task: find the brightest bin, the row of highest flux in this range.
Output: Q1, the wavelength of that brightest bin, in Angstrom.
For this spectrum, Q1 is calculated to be 7403.78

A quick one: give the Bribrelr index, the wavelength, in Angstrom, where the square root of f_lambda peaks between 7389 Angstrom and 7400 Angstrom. 7393.55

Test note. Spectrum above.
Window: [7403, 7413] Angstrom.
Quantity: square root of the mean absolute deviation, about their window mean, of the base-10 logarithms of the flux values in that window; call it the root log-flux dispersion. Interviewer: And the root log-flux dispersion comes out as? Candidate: 0.14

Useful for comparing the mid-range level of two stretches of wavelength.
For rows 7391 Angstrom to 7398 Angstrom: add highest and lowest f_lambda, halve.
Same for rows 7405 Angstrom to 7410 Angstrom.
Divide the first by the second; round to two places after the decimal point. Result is 1.10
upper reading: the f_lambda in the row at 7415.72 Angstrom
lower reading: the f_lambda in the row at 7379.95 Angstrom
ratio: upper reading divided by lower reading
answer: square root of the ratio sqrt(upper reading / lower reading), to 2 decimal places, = 0.91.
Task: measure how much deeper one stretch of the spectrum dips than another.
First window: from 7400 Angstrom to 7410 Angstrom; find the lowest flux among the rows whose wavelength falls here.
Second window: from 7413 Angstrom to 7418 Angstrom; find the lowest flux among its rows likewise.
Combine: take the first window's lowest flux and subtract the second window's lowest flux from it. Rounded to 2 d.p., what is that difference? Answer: 0.15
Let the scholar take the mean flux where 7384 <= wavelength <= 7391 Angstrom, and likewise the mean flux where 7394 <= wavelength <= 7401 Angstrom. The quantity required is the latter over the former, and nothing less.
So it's 0.94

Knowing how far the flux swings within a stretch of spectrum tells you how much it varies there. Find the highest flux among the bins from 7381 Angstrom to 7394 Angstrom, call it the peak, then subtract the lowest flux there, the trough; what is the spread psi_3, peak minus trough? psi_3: 0.23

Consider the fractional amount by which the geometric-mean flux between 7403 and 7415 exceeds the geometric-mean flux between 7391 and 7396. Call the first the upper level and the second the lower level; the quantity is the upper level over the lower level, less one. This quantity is -0.12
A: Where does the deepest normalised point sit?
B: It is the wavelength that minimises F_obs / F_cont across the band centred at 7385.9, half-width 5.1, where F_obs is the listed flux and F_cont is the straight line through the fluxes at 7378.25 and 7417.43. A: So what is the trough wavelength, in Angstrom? 7390.15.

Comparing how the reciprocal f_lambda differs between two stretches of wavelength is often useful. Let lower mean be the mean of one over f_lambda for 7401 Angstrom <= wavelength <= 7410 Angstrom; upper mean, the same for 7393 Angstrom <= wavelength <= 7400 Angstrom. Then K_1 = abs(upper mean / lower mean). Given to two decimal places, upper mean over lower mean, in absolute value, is 0.95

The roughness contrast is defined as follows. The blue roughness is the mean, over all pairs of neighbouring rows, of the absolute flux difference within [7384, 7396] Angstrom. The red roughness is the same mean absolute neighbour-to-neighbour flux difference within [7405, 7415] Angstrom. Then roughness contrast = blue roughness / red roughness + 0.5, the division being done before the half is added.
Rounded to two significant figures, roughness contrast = 1.9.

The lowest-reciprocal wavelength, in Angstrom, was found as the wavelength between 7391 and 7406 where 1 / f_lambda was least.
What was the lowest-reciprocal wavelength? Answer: 7393.55 Angstrom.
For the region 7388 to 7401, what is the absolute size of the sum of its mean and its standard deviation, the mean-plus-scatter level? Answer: 2.06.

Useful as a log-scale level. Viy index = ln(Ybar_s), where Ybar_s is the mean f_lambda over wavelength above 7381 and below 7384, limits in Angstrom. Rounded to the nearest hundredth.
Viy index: 0.78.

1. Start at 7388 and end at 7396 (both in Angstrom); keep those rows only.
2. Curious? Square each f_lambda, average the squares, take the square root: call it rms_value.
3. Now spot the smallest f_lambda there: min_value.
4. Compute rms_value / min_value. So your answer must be 1.03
